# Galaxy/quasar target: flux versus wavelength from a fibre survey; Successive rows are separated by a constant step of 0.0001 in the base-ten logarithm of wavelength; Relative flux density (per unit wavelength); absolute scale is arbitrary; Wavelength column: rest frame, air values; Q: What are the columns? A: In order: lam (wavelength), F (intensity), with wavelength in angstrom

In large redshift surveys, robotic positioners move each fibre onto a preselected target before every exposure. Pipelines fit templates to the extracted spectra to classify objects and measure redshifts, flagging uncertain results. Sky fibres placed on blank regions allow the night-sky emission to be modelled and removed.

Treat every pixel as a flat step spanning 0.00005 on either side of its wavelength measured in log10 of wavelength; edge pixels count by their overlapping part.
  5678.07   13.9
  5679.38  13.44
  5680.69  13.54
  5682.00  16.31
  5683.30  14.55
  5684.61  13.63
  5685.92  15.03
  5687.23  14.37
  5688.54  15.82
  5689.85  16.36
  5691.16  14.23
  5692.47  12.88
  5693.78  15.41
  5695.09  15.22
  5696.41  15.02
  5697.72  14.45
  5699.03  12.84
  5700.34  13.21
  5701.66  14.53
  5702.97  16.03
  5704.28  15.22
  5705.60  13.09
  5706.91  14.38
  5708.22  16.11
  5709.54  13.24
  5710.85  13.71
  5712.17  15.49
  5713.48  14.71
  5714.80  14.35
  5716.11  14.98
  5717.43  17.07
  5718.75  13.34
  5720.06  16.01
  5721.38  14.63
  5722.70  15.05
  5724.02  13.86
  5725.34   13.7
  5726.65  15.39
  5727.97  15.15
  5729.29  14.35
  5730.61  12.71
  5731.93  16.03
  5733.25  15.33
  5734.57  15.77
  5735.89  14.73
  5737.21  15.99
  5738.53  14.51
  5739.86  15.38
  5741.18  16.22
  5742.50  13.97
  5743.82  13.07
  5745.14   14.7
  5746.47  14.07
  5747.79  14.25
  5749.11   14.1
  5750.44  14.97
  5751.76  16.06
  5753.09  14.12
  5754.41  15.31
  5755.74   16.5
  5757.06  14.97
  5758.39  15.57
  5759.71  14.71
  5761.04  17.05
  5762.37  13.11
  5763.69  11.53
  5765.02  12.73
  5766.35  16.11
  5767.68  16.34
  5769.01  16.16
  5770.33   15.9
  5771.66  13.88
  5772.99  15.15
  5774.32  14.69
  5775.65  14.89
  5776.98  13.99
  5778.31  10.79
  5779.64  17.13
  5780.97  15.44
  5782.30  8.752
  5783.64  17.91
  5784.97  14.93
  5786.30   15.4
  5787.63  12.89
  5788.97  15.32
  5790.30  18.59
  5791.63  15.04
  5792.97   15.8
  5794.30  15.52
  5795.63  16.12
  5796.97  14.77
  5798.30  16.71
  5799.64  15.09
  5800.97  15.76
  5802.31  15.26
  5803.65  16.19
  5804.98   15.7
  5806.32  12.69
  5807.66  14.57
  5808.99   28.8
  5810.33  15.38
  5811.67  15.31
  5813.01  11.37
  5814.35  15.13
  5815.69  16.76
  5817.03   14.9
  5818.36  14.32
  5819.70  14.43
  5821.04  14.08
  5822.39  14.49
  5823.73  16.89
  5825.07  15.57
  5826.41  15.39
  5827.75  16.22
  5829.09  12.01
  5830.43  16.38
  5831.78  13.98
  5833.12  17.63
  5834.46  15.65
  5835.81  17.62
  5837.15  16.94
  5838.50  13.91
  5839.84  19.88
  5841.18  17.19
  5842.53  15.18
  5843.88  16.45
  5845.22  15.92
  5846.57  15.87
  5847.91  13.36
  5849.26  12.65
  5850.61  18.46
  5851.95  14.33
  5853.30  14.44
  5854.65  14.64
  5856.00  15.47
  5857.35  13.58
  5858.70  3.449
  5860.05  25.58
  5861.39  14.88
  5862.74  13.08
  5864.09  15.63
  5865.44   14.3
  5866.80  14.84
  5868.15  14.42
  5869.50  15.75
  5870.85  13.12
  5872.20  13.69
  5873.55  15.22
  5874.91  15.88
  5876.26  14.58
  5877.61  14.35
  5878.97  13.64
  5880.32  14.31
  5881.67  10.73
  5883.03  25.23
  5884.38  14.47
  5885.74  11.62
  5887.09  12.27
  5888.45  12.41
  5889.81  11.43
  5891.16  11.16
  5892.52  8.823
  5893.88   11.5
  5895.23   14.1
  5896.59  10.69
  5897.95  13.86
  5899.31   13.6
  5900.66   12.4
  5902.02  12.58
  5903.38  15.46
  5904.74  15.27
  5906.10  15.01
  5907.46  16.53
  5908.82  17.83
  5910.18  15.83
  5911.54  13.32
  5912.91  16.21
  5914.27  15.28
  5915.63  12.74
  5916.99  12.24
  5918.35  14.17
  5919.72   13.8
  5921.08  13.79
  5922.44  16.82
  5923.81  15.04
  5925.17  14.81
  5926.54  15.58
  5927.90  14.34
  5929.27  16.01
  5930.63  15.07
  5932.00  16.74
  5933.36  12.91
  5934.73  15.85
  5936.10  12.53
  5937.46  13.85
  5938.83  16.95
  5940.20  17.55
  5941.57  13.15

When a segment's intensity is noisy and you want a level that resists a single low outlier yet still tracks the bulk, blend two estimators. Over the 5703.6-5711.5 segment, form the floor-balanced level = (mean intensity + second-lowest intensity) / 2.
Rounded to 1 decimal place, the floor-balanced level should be 13.8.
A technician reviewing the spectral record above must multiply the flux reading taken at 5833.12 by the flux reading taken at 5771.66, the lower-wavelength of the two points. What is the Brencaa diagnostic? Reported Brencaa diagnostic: 245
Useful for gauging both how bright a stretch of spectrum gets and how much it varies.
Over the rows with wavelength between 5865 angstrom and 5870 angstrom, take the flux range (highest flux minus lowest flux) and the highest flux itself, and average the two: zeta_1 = 8.6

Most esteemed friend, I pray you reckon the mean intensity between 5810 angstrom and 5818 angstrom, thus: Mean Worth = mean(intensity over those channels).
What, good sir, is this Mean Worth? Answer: 14.8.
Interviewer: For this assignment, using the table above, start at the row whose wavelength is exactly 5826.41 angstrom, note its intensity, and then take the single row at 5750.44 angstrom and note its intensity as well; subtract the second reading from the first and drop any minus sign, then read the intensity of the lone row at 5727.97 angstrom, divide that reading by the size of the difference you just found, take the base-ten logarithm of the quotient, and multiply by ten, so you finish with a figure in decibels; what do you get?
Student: 15.6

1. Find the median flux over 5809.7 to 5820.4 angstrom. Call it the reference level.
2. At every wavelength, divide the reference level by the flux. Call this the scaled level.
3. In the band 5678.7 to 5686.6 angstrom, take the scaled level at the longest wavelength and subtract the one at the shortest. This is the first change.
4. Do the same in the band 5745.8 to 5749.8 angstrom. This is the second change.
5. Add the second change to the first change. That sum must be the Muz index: -0.1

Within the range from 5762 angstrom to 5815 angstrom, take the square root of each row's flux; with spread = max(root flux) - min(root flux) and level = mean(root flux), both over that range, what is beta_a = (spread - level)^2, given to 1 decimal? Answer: 2.2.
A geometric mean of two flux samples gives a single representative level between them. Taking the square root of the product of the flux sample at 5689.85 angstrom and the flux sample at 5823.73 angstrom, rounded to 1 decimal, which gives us 16.6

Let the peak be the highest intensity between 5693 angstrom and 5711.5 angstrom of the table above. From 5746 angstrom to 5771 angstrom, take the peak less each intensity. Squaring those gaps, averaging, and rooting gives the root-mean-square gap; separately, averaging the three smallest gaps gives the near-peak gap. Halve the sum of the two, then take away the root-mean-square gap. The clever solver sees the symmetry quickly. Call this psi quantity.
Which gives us -1.2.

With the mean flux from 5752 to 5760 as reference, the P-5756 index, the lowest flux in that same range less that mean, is -1.1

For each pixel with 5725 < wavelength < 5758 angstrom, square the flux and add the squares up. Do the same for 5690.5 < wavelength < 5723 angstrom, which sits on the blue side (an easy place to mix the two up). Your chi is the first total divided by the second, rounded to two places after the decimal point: 1.03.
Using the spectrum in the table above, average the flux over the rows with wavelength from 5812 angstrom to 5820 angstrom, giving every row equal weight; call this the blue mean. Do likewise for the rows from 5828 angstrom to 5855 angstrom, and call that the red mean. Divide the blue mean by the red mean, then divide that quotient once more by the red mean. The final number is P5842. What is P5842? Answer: 0.059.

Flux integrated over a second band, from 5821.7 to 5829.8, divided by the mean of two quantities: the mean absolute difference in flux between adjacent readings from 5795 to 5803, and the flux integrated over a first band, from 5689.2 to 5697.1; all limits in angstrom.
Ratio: 2.06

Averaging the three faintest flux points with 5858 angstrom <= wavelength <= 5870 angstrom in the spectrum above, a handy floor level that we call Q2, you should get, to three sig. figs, 10.3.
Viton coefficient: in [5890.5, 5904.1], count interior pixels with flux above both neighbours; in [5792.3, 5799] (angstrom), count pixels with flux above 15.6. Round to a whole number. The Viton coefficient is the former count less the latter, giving -1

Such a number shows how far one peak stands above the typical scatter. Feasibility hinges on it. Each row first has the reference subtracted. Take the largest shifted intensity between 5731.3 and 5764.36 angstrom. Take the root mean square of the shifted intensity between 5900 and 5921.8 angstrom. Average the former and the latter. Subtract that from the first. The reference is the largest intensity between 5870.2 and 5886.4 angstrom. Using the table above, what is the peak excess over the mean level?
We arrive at -9.5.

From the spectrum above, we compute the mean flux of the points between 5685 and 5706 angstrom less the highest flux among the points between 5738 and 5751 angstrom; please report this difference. -1.6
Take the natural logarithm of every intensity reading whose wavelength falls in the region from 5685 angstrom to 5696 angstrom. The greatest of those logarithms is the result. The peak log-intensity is 2.79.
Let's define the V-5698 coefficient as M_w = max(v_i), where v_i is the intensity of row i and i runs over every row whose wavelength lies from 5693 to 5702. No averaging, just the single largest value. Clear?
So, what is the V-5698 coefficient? 15.41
